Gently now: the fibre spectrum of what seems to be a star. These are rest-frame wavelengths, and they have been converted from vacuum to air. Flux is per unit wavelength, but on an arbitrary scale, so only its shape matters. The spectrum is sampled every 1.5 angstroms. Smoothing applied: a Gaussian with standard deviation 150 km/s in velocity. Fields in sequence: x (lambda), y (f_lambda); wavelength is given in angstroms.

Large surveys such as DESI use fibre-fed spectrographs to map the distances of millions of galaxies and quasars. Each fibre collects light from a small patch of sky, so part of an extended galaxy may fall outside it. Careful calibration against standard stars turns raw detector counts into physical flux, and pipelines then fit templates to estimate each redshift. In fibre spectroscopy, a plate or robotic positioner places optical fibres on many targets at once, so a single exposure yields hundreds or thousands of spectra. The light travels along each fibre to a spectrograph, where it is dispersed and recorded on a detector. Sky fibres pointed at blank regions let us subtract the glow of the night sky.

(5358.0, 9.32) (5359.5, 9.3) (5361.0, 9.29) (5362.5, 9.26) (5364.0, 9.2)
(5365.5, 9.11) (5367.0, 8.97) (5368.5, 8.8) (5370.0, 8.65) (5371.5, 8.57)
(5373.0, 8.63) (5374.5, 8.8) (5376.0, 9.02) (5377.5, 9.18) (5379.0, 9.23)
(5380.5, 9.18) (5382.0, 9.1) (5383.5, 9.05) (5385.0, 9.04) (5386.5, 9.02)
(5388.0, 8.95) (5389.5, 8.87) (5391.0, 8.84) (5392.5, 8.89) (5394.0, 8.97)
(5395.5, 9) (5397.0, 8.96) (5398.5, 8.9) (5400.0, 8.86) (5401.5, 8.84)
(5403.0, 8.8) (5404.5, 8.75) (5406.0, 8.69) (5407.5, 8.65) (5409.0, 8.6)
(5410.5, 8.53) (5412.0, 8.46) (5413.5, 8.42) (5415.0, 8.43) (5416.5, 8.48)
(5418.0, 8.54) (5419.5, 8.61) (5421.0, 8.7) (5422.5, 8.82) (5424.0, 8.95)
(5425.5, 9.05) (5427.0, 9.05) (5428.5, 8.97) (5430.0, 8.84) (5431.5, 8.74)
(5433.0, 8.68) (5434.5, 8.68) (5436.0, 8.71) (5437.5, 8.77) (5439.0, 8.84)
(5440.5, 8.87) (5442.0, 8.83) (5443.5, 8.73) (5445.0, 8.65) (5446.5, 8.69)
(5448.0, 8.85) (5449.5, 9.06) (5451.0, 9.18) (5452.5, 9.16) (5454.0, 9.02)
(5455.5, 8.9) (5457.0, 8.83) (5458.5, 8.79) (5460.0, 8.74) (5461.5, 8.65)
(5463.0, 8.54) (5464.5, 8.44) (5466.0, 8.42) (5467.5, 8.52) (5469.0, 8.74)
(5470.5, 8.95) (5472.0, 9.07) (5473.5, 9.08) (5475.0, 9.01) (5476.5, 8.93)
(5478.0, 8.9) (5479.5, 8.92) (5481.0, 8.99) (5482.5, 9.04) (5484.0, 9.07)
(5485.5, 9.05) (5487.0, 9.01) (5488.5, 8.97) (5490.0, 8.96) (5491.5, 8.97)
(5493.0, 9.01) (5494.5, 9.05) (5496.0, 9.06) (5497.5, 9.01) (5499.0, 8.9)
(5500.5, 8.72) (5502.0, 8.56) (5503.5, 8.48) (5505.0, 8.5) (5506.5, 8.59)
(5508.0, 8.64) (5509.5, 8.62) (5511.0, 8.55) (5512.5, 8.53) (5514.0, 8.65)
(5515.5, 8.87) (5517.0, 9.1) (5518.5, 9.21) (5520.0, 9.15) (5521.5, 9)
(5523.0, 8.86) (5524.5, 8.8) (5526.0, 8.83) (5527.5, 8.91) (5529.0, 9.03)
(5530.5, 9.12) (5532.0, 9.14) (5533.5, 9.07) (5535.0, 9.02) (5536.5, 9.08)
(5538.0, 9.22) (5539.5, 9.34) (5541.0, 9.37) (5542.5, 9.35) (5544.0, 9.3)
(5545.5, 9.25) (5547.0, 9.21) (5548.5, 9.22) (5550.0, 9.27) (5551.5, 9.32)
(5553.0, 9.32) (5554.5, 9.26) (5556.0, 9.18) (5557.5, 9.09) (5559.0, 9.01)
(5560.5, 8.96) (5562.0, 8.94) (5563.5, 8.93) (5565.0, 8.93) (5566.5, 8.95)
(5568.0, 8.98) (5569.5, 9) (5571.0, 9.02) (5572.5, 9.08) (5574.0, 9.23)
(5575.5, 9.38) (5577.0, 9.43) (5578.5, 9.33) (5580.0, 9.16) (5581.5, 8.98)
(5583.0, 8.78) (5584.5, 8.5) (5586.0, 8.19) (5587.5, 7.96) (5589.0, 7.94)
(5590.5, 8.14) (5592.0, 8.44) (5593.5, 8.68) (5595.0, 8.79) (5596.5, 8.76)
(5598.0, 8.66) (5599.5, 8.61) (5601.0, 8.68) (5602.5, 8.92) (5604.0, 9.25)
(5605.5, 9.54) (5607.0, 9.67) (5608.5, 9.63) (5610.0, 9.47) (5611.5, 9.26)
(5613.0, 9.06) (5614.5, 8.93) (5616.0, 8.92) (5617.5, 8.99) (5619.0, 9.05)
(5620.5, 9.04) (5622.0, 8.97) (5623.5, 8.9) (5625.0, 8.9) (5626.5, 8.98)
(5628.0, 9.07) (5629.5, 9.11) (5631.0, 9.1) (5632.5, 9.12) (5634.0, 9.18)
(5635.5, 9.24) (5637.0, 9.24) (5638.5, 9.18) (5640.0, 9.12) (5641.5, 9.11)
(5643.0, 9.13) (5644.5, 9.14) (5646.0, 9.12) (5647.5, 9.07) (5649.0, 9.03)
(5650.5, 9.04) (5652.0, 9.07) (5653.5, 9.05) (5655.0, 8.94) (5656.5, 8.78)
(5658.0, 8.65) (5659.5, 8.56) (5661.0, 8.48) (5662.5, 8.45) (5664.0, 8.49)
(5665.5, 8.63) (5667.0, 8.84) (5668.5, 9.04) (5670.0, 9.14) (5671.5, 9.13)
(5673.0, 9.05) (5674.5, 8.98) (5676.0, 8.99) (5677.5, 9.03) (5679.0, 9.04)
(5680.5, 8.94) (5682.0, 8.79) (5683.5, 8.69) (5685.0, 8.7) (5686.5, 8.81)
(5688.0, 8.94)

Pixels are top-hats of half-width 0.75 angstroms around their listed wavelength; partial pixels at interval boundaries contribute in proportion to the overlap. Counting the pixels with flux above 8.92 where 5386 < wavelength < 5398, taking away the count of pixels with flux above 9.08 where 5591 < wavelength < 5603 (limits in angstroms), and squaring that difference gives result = 25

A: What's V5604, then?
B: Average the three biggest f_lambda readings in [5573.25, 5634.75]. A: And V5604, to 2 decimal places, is 9.61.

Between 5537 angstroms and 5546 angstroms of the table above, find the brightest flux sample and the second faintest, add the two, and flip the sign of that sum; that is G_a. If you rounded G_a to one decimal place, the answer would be -18.6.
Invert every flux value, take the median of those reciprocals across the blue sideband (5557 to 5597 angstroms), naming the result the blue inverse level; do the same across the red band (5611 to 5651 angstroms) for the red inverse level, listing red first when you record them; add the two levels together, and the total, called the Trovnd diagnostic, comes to 0.2220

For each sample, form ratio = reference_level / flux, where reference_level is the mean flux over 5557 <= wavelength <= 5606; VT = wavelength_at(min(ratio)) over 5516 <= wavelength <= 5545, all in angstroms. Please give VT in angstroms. 5541.0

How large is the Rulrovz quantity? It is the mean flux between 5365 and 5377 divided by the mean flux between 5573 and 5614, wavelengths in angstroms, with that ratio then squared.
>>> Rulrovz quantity 0.981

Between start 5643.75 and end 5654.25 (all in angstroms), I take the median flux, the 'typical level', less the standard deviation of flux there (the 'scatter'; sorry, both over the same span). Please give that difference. 9.03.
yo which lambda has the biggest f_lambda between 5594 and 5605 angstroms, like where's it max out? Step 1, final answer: 5604.0 angstroms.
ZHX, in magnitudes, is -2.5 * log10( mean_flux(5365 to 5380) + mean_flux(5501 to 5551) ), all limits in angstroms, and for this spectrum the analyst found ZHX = -3.13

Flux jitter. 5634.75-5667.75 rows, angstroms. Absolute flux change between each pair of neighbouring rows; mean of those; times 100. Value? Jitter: 6.3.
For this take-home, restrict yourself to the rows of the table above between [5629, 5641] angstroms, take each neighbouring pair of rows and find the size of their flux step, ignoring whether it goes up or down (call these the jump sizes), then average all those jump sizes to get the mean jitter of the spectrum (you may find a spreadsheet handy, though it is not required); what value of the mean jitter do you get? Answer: 0.039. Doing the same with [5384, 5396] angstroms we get 0.051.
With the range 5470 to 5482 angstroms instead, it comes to 0.057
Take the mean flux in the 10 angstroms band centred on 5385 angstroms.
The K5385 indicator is 9.03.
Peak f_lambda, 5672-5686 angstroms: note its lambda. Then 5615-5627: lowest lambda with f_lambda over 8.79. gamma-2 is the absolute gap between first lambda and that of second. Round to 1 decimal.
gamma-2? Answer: 57.0 angstroms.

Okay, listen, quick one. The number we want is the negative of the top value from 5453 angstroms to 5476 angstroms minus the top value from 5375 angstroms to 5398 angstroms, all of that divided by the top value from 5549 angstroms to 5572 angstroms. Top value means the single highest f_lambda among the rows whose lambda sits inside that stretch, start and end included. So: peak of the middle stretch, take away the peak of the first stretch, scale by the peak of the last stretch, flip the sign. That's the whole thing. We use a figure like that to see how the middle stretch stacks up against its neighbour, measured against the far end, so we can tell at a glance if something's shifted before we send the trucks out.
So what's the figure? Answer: 0.016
